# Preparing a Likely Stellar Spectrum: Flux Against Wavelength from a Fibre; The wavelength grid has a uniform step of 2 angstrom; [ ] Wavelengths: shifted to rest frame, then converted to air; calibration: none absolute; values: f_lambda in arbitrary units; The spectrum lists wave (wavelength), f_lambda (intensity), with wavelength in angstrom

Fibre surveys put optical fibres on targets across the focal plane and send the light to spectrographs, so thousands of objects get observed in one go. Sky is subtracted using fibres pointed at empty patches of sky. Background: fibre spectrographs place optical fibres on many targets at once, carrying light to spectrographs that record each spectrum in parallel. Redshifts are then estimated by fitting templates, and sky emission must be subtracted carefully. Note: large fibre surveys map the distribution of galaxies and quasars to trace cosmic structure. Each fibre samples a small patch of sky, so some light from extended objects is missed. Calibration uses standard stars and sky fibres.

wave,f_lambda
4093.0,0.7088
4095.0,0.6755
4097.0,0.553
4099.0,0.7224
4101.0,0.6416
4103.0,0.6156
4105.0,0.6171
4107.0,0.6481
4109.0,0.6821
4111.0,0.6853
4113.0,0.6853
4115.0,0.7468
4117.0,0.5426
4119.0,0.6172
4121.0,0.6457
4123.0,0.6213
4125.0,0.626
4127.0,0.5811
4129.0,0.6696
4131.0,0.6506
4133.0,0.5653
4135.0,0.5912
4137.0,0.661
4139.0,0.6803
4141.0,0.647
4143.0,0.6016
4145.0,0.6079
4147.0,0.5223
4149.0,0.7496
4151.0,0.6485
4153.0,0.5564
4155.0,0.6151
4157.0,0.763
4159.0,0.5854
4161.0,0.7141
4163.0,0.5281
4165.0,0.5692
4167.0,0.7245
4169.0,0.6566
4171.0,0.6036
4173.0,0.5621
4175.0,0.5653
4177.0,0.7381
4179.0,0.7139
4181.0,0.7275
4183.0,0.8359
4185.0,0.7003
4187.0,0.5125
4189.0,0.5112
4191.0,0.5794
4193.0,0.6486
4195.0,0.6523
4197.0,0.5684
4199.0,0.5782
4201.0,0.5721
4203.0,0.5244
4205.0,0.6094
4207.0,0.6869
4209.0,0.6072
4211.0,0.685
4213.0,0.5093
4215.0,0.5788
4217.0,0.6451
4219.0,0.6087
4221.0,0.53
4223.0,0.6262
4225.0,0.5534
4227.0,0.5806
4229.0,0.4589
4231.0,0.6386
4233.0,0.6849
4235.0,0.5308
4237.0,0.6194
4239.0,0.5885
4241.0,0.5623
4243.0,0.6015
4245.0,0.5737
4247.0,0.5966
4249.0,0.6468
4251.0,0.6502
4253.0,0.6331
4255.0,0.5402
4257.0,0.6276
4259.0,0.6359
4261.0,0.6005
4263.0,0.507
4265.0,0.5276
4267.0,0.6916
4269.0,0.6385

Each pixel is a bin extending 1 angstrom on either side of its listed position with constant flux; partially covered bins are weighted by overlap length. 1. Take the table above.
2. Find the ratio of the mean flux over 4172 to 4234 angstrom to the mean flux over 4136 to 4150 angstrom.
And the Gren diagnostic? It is 0.960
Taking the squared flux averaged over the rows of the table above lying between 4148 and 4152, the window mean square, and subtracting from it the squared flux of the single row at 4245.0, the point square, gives 0.16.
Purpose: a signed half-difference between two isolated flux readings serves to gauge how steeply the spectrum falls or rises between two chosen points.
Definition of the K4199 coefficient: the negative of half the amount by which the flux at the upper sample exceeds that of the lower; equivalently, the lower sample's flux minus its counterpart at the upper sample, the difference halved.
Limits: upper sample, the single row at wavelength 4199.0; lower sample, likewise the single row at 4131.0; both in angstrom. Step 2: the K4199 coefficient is 0.036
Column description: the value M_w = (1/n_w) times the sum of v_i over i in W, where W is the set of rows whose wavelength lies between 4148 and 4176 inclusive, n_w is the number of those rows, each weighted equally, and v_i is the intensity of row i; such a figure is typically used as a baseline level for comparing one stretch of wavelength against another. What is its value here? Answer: 0.632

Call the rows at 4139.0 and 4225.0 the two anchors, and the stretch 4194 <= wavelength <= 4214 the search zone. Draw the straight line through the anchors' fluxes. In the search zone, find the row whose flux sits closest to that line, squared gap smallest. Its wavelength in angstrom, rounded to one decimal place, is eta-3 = 4199.0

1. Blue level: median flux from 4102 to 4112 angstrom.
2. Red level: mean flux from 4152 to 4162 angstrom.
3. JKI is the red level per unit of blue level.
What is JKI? 1.00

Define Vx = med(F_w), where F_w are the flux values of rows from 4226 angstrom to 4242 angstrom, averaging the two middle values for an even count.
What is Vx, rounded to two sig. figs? 0.58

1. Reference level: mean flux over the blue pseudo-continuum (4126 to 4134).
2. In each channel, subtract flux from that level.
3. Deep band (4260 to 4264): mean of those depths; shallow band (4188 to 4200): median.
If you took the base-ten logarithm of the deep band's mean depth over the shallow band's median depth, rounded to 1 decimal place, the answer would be 0.2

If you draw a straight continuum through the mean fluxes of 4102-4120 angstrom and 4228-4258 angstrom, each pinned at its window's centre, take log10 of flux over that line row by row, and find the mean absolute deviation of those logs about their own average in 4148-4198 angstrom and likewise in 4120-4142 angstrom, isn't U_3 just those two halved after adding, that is 0.037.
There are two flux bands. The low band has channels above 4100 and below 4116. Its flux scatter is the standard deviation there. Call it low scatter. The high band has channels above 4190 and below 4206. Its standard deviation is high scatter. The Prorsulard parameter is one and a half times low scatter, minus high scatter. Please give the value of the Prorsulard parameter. 0.02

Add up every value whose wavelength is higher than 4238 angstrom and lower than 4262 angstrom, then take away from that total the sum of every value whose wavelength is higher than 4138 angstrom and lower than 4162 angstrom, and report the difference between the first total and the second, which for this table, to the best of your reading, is -0.43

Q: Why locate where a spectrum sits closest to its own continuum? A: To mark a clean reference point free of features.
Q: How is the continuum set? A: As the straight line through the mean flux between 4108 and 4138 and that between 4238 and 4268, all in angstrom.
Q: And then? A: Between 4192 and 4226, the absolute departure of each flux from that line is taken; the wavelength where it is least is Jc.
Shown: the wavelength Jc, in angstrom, 4219.0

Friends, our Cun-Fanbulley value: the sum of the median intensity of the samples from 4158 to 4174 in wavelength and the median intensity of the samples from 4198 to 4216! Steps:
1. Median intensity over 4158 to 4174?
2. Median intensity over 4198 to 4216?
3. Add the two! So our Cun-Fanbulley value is 1.17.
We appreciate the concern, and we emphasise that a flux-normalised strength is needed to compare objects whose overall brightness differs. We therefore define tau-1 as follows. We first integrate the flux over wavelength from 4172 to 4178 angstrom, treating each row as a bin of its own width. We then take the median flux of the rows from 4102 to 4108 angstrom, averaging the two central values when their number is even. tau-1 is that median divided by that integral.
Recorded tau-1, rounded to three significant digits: 0.165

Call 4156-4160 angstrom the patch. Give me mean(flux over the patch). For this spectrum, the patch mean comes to 0.67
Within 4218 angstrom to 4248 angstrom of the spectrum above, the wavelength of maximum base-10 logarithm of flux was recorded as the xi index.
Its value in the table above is 4233.0 angstrom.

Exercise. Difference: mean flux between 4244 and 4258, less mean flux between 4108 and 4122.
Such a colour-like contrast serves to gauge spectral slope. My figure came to -0.048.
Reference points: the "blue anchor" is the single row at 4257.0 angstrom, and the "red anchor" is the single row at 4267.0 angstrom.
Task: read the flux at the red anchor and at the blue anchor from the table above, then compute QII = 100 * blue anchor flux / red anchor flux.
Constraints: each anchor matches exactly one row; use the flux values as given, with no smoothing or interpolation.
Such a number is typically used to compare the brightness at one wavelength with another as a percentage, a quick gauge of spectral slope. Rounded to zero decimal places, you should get 91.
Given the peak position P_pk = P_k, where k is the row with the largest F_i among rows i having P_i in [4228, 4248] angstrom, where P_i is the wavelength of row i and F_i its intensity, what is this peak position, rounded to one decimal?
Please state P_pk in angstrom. 4233.0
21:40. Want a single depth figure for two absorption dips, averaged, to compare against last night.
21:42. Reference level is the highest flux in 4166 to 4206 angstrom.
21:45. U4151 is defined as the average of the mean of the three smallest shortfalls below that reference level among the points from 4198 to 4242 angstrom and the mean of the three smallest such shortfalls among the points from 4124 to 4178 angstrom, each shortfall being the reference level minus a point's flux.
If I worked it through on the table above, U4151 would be 0.12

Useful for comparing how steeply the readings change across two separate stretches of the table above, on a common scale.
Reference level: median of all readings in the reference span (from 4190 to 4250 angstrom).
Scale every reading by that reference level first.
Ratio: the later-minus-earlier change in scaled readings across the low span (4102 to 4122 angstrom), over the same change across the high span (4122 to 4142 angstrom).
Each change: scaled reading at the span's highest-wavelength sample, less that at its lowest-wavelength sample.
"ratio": 1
